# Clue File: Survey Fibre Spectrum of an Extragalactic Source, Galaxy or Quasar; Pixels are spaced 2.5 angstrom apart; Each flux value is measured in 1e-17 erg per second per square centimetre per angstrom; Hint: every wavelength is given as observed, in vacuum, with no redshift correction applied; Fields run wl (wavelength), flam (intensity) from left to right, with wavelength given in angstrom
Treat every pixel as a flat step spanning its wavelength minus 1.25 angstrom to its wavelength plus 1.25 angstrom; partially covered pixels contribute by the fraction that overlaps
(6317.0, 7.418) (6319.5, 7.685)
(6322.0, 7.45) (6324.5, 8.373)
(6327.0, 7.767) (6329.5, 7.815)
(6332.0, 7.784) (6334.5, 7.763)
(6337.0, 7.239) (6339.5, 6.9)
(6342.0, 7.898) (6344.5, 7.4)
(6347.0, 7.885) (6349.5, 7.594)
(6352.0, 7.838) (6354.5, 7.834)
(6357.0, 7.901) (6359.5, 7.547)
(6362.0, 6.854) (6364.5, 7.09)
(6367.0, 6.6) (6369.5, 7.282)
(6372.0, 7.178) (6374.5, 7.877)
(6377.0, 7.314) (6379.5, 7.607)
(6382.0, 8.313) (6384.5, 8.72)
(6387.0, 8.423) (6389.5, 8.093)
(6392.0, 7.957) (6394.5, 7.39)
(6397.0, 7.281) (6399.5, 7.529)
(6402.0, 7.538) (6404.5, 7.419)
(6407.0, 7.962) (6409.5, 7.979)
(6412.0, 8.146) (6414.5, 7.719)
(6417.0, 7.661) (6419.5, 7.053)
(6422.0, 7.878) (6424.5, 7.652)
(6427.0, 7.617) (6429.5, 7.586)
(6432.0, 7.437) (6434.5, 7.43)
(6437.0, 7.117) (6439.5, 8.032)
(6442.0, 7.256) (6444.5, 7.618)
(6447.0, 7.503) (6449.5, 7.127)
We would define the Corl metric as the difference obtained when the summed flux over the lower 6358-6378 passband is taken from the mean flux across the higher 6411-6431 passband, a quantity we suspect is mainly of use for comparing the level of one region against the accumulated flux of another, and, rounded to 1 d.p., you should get -50.1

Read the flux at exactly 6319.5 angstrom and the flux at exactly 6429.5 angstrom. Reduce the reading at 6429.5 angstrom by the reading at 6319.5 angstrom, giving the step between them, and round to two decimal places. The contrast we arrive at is -0.10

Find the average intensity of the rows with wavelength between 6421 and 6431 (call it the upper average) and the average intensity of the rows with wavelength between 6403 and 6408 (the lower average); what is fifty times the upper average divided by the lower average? 50.0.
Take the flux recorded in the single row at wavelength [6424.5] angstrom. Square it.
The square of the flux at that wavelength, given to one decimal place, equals 58.6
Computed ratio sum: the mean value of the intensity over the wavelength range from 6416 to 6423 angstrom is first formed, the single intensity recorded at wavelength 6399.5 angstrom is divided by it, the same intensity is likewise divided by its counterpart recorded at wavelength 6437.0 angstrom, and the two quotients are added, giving 2.06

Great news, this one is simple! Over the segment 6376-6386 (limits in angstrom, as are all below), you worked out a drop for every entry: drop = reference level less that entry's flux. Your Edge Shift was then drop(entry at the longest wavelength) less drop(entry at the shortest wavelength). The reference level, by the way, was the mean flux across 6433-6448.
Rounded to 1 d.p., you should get -1.4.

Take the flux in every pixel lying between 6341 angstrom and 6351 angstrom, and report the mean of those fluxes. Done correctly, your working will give 7.69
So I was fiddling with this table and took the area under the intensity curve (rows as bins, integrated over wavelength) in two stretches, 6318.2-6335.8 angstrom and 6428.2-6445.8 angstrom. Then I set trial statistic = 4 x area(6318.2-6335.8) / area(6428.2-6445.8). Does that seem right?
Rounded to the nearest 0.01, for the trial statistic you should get 4.16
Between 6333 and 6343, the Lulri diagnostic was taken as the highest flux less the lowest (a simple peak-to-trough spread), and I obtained 1.0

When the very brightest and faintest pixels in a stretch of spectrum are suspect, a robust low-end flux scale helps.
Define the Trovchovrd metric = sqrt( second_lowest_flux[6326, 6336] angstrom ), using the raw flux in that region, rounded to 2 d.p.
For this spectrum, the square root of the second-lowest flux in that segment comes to 2.79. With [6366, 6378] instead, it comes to 2.68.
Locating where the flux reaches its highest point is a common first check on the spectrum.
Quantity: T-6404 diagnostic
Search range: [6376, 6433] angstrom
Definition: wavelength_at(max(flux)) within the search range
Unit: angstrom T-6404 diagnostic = 6384.5 angstrom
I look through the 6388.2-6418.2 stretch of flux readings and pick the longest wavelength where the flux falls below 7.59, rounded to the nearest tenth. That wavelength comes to 6404.5 angstrom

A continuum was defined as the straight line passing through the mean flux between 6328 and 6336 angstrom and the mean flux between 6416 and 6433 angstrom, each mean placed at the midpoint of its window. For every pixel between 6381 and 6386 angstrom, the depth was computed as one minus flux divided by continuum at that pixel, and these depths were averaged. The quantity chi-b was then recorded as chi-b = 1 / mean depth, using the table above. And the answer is -9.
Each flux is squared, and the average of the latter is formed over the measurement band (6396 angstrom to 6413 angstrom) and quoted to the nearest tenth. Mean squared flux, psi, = 59.3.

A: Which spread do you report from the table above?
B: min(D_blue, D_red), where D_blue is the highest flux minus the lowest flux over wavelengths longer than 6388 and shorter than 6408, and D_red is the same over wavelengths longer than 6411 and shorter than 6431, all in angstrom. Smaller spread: 0.81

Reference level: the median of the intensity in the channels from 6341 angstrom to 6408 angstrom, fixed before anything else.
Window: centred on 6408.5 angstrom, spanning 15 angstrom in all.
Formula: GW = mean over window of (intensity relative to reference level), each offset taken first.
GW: 0.20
